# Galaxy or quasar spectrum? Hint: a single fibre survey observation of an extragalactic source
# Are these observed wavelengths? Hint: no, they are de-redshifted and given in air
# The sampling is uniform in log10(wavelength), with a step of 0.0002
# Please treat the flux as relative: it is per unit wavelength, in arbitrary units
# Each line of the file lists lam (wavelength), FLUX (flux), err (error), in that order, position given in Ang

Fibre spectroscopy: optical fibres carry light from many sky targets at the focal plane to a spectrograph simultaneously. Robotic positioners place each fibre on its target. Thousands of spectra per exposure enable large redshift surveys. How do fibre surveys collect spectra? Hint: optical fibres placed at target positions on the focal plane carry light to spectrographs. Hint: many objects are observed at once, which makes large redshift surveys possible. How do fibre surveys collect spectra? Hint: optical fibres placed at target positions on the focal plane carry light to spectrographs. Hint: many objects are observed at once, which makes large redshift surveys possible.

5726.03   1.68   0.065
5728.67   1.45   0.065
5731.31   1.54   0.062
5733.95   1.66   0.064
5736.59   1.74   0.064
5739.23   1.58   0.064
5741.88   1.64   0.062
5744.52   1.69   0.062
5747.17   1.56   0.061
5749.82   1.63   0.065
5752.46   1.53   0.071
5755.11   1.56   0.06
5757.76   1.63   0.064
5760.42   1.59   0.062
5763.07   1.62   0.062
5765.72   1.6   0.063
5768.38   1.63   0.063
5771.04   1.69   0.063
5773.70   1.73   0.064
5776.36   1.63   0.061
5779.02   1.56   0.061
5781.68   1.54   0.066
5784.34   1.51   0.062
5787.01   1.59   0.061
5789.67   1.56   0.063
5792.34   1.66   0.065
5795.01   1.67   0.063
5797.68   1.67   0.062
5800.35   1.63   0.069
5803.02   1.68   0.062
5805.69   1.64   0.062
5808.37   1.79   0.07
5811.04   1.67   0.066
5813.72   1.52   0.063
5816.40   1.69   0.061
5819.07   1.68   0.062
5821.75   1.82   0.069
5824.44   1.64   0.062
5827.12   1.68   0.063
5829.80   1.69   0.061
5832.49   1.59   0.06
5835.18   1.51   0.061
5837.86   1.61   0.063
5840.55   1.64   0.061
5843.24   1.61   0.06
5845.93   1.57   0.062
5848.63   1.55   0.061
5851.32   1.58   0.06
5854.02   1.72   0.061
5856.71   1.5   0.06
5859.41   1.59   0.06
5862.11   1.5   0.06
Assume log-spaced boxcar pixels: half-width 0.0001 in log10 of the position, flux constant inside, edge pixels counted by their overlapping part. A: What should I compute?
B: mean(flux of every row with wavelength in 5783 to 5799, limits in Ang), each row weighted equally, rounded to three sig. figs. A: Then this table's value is 1.61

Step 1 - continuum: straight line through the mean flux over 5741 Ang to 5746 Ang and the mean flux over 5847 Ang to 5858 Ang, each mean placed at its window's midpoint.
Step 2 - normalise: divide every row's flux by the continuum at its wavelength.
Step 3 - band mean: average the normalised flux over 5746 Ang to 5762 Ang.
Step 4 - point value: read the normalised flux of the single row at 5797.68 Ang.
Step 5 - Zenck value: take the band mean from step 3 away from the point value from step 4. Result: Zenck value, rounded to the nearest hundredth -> 0.07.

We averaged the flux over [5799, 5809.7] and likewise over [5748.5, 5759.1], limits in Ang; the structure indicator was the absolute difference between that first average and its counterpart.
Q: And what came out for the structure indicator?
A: 0.10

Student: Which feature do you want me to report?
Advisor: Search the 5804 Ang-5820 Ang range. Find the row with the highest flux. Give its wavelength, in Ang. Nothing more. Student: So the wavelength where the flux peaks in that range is 5808.37 Ang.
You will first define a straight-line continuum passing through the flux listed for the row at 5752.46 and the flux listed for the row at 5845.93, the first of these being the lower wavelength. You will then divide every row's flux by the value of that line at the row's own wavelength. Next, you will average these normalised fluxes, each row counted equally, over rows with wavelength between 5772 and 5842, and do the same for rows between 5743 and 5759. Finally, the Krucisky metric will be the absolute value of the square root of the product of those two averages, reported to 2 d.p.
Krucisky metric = 1.05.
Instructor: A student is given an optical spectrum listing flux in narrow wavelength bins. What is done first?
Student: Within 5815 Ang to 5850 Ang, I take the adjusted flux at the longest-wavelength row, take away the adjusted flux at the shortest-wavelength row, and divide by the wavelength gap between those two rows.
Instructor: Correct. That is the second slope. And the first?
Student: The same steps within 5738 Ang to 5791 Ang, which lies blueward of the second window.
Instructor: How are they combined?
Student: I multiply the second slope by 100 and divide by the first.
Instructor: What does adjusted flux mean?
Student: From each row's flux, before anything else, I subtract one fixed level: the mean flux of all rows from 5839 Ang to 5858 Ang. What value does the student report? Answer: 1096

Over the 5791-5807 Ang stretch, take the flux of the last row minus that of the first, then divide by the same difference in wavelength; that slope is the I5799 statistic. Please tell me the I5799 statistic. -0.001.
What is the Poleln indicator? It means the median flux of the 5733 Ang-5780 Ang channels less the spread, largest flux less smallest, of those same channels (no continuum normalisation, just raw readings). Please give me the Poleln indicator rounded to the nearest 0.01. 1.42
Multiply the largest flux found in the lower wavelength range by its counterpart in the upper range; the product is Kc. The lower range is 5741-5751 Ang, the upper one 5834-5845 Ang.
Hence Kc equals 2.77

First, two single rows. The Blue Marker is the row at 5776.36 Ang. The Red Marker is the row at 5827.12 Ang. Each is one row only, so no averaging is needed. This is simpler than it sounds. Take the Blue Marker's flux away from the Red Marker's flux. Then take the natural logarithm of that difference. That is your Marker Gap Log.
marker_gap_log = -3.00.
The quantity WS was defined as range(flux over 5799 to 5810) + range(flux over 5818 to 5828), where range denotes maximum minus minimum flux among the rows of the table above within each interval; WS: 0.34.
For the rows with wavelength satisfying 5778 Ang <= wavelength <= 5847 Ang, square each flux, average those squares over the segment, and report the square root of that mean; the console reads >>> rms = 1.63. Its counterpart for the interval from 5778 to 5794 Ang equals 1.57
